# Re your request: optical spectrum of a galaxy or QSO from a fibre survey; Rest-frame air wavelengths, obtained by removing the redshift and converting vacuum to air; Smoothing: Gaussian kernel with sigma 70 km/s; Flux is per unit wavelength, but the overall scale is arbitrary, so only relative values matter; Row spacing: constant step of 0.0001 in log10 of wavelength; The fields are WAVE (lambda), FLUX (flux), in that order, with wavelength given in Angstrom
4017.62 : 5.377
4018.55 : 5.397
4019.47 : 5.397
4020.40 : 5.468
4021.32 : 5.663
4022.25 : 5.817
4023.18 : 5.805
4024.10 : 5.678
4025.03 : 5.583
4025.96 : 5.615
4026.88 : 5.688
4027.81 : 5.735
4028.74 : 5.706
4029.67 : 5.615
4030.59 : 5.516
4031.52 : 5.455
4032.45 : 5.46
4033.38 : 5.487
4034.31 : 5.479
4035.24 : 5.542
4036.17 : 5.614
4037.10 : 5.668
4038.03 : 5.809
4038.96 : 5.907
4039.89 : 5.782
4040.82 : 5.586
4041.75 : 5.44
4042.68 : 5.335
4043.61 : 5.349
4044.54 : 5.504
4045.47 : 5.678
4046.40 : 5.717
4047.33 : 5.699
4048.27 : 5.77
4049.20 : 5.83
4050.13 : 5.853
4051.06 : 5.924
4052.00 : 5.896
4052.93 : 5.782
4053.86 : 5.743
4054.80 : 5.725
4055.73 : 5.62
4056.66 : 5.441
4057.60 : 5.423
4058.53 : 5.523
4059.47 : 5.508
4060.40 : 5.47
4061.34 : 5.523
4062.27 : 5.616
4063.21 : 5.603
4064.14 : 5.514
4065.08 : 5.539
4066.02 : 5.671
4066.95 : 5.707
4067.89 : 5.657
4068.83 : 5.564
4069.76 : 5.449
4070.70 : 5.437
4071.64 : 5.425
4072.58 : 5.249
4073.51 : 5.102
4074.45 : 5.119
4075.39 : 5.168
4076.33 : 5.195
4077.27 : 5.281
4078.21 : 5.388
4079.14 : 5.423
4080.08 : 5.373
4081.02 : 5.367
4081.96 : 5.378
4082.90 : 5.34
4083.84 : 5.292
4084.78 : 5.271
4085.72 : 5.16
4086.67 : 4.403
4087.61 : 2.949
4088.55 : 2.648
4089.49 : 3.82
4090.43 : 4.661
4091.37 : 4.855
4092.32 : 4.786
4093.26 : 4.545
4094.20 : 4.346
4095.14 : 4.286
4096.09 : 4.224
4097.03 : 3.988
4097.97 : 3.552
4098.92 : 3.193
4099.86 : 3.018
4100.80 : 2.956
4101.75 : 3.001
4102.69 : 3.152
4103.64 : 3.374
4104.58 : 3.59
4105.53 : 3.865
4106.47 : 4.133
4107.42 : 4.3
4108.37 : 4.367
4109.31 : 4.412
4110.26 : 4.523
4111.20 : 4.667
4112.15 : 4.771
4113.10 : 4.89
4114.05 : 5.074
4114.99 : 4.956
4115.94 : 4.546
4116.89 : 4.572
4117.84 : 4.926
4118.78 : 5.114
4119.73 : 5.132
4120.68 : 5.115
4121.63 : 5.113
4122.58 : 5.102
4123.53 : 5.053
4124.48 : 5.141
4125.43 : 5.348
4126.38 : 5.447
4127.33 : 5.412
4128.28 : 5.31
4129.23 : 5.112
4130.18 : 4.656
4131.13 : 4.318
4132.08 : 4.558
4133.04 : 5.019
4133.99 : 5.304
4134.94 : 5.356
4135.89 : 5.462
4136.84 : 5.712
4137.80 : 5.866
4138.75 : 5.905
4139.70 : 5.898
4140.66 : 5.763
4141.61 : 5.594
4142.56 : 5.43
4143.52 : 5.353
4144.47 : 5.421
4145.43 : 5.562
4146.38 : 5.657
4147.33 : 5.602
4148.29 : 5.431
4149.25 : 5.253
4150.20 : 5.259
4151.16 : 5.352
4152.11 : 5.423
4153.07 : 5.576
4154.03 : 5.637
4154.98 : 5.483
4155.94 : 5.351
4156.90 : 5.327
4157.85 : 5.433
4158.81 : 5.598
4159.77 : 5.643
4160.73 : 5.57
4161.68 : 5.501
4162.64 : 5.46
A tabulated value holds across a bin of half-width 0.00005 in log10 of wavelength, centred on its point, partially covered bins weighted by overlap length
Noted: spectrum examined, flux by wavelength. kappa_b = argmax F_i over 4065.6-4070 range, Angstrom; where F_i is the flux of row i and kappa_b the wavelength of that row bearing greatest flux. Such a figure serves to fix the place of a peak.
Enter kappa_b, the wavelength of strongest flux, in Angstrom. 4066.95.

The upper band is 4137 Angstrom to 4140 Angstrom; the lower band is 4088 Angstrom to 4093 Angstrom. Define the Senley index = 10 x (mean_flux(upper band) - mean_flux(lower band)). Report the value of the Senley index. 17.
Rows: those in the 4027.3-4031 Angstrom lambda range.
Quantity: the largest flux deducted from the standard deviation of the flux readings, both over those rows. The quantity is -5.6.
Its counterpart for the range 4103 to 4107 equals -3.8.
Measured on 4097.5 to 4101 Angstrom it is -3.3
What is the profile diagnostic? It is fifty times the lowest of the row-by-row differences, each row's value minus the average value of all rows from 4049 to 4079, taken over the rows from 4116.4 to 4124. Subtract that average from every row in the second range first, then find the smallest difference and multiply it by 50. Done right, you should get -48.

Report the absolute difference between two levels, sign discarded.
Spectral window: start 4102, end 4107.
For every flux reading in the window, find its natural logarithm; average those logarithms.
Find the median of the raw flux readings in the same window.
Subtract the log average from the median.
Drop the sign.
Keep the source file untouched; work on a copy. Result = 2.31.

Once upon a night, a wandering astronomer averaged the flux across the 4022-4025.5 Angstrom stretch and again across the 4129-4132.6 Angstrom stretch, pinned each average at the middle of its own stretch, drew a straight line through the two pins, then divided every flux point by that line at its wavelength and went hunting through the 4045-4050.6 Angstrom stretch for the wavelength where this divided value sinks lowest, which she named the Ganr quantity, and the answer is 4045.47 Angstrom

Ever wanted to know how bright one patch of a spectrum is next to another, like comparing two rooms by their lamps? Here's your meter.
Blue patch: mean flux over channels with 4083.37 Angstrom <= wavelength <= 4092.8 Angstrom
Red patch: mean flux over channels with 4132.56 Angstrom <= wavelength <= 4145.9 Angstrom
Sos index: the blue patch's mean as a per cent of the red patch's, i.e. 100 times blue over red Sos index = 79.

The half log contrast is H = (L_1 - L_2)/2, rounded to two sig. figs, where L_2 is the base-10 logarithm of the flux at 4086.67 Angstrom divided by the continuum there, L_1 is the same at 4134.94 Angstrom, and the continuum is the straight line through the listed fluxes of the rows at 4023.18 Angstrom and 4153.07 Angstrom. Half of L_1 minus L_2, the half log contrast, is 0.046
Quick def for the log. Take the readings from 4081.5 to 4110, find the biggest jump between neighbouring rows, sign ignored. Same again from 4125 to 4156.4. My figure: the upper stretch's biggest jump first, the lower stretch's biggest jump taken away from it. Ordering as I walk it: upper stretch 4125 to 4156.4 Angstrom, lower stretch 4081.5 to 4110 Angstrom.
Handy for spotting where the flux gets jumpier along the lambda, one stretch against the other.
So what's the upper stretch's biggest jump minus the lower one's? -1.0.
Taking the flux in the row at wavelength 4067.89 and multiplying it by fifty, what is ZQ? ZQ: 283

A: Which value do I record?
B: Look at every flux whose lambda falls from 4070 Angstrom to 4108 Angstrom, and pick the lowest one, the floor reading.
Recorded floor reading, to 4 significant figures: 2.648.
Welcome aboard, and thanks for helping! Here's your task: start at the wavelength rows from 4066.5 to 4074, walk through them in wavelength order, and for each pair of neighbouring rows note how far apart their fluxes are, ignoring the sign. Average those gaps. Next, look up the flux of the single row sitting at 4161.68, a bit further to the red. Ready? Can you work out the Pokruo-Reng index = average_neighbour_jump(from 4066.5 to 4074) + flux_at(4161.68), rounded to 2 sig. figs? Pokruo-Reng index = 5.6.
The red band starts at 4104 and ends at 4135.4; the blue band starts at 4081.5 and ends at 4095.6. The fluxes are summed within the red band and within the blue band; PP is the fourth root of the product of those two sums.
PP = 10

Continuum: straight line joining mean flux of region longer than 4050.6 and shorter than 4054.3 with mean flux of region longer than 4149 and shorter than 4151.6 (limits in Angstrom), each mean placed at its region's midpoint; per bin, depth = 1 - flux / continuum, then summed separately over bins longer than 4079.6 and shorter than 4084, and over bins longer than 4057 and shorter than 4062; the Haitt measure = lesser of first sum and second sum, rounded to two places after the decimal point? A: 0.27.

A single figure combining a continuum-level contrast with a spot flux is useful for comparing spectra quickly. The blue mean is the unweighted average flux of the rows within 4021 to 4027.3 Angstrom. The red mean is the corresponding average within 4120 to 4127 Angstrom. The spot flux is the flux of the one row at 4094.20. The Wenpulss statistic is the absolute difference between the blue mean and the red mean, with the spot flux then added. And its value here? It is 4.85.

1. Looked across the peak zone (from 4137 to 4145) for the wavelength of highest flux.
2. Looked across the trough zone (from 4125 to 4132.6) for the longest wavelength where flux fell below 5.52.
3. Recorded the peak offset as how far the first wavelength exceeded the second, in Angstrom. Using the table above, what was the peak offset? 6.7 Angstrom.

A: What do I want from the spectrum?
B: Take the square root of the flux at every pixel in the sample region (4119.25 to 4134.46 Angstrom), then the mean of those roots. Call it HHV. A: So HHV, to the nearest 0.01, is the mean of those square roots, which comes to 2.25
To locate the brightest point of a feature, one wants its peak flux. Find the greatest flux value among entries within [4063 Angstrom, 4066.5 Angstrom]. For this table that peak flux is 5.671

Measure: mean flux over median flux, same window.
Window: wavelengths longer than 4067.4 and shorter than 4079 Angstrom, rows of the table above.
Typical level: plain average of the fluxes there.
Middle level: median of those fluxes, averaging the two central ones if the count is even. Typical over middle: 1.00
